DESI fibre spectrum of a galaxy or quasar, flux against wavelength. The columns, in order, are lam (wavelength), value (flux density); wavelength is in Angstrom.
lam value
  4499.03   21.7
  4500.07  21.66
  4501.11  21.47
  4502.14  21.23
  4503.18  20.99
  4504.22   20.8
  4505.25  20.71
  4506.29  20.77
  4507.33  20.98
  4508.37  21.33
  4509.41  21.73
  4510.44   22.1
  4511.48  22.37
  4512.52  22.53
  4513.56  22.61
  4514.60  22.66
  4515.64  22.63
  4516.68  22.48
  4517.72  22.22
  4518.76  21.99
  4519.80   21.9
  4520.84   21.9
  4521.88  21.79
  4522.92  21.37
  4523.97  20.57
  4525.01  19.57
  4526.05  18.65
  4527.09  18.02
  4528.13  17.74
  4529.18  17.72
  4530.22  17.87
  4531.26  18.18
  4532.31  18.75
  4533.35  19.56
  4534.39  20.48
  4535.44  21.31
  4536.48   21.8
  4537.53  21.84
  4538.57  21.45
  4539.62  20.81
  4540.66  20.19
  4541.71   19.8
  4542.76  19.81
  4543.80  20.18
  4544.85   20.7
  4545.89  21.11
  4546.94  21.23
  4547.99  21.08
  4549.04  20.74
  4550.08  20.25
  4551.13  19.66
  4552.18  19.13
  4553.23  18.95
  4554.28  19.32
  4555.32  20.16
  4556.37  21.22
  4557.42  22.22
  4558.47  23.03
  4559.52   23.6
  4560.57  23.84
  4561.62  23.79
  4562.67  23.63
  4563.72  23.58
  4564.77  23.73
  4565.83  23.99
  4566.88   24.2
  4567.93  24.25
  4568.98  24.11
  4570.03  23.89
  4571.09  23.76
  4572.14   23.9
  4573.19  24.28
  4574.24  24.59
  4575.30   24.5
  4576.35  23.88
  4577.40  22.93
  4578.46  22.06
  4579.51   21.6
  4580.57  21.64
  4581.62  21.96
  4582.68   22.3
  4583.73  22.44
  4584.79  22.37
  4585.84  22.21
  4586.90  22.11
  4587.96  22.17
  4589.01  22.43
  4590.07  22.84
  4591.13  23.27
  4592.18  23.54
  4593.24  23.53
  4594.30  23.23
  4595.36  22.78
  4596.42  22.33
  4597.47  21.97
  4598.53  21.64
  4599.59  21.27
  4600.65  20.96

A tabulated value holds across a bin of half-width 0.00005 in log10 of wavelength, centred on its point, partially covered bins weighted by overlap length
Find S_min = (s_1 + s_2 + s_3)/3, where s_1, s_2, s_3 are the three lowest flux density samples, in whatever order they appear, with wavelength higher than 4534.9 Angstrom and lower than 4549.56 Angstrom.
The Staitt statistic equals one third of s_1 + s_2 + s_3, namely 20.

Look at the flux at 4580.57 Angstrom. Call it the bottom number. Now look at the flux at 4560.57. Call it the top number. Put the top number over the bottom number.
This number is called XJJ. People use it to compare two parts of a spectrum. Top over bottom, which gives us 1.10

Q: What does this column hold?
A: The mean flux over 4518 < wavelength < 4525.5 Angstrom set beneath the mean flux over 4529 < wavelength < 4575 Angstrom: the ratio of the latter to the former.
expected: 1.01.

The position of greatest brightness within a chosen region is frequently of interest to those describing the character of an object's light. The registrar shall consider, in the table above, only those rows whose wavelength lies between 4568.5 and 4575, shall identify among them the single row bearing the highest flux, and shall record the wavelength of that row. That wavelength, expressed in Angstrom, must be 4574.24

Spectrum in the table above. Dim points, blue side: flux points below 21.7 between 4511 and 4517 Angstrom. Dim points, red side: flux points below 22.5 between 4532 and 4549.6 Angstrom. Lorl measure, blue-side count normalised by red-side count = 0.0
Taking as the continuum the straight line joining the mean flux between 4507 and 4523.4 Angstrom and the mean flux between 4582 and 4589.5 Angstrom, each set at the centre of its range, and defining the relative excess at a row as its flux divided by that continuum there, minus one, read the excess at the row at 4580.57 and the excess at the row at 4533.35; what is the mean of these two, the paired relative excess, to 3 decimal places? -0.072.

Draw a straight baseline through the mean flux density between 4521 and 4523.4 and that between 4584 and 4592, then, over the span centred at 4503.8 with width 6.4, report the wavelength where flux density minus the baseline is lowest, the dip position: 4505.25 Angstrom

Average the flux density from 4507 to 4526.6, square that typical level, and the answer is 469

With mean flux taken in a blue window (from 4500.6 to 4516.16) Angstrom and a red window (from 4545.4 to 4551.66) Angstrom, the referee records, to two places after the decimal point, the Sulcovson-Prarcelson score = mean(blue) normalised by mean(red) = 1.05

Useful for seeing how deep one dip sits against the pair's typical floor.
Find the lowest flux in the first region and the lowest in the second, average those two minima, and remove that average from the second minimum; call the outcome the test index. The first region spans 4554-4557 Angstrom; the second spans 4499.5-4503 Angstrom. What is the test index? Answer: 1.0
